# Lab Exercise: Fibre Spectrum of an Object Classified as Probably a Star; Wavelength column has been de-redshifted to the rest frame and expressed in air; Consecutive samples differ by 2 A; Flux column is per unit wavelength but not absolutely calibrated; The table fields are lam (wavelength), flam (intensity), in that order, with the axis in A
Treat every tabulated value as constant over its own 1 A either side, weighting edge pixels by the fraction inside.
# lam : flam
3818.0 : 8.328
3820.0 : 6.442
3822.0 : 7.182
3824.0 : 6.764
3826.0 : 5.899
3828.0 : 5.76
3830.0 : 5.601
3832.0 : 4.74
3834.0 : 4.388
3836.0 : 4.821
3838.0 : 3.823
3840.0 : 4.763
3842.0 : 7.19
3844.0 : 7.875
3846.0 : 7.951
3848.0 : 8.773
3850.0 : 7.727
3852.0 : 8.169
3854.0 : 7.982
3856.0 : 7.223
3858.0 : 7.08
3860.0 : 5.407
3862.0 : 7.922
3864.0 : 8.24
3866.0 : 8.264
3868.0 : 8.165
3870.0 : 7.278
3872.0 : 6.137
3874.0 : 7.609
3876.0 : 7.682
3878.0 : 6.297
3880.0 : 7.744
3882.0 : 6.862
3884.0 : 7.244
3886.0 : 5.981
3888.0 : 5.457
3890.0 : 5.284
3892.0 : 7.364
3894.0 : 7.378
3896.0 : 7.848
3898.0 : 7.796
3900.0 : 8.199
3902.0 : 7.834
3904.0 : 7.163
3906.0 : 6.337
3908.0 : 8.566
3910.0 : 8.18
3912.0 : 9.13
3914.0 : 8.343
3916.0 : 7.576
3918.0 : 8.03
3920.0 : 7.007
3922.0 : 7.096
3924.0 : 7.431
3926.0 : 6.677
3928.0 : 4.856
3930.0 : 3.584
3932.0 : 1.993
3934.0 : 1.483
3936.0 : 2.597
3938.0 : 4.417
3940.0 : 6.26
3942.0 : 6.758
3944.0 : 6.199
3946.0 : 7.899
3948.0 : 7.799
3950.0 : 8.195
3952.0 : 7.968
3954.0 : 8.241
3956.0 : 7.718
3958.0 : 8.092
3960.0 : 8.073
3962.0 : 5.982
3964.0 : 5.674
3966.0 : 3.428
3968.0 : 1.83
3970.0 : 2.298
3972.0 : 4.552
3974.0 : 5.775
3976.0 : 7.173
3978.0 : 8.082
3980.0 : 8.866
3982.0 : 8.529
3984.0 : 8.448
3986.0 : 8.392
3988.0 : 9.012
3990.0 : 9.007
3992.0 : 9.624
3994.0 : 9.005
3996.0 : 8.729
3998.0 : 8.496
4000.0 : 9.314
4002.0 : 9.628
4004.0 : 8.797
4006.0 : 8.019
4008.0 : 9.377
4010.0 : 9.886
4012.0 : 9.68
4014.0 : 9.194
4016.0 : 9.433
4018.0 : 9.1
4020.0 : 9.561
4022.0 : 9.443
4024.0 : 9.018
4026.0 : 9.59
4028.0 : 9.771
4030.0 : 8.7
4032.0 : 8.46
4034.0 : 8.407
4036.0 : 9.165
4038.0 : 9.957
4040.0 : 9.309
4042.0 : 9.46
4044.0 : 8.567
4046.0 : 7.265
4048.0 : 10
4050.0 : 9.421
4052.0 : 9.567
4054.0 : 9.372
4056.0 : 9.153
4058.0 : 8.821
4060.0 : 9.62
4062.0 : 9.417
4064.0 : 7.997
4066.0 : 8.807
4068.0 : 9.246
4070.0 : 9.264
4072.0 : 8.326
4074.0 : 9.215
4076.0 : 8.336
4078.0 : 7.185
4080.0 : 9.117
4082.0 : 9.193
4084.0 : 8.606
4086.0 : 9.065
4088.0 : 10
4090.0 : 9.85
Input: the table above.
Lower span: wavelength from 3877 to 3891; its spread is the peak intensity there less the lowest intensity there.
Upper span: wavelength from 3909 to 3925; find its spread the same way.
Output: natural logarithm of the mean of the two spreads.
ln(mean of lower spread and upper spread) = 0.83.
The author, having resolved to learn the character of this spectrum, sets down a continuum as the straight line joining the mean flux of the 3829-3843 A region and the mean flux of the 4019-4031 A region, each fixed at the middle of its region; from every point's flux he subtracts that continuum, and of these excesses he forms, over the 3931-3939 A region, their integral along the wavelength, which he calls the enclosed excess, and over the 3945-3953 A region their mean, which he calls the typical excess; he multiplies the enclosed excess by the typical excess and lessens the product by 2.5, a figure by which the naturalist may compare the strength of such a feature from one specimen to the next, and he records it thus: -15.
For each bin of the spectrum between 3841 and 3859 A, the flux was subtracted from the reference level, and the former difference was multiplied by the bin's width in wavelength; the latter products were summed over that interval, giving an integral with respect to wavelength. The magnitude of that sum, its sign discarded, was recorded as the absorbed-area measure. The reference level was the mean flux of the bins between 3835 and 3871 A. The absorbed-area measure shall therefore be 11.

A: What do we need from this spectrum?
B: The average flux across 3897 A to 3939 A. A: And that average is 6.4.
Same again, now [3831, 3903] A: 7.0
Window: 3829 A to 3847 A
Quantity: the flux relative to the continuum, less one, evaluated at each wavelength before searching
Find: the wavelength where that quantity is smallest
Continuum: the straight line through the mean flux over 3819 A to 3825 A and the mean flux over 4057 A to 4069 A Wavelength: 3838.0 A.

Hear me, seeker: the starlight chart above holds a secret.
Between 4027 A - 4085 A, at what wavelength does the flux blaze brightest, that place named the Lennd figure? 4048.0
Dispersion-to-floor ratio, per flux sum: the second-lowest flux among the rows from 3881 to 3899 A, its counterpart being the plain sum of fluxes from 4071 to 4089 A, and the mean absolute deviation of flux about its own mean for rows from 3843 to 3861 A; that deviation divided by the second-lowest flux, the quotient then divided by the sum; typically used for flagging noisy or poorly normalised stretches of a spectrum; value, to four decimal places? 0.0016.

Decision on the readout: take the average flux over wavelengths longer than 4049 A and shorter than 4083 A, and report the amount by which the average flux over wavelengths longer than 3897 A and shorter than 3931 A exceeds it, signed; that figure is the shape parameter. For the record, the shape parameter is -1.7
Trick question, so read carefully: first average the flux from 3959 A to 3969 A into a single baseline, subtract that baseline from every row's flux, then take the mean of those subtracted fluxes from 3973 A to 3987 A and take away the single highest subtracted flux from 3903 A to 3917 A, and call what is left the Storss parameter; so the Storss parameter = -1.2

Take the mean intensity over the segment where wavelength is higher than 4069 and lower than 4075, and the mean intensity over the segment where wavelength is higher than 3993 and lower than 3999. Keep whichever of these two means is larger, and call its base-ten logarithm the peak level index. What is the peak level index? 0.95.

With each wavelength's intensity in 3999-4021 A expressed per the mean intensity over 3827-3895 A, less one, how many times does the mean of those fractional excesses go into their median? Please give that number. 1.0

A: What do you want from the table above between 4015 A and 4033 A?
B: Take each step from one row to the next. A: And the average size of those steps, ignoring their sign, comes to 0.43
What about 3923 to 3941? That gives 1.34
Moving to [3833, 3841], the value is 0.79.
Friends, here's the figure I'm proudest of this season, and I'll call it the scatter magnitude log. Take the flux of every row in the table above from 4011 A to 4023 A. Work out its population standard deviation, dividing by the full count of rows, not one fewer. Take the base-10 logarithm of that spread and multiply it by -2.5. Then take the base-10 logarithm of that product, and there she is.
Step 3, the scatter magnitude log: 0.24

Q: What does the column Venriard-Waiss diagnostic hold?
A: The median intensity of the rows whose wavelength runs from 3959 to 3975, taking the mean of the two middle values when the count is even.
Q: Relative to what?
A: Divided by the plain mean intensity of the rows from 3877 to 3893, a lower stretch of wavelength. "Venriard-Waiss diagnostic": 0.78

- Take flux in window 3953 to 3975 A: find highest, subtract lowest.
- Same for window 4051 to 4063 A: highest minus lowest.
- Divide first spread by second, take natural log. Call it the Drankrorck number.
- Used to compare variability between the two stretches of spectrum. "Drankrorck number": 2.1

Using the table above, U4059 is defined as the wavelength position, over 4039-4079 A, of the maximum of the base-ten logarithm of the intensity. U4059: 4048.0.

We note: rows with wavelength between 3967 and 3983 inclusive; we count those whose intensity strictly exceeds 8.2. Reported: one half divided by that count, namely 0.25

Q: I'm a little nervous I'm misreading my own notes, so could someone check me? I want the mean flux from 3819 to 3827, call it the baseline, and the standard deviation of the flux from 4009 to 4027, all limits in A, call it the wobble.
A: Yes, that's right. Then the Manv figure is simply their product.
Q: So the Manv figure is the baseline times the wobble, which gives 2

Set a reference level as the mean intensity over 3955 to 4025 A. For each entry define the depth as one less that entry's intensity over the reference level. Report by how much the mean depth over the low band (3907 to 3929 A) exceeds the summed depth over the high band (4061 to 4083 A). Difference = 1.18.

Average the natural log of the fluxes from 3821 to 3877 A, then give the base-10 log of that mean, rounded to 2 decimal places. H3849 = 0.28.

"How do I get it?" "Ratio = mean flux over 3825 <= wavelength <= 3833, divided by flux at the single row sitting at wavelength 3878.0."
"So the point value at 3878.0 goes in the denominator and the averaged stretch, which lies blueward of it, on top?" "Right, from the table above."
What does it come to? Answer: 0.87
